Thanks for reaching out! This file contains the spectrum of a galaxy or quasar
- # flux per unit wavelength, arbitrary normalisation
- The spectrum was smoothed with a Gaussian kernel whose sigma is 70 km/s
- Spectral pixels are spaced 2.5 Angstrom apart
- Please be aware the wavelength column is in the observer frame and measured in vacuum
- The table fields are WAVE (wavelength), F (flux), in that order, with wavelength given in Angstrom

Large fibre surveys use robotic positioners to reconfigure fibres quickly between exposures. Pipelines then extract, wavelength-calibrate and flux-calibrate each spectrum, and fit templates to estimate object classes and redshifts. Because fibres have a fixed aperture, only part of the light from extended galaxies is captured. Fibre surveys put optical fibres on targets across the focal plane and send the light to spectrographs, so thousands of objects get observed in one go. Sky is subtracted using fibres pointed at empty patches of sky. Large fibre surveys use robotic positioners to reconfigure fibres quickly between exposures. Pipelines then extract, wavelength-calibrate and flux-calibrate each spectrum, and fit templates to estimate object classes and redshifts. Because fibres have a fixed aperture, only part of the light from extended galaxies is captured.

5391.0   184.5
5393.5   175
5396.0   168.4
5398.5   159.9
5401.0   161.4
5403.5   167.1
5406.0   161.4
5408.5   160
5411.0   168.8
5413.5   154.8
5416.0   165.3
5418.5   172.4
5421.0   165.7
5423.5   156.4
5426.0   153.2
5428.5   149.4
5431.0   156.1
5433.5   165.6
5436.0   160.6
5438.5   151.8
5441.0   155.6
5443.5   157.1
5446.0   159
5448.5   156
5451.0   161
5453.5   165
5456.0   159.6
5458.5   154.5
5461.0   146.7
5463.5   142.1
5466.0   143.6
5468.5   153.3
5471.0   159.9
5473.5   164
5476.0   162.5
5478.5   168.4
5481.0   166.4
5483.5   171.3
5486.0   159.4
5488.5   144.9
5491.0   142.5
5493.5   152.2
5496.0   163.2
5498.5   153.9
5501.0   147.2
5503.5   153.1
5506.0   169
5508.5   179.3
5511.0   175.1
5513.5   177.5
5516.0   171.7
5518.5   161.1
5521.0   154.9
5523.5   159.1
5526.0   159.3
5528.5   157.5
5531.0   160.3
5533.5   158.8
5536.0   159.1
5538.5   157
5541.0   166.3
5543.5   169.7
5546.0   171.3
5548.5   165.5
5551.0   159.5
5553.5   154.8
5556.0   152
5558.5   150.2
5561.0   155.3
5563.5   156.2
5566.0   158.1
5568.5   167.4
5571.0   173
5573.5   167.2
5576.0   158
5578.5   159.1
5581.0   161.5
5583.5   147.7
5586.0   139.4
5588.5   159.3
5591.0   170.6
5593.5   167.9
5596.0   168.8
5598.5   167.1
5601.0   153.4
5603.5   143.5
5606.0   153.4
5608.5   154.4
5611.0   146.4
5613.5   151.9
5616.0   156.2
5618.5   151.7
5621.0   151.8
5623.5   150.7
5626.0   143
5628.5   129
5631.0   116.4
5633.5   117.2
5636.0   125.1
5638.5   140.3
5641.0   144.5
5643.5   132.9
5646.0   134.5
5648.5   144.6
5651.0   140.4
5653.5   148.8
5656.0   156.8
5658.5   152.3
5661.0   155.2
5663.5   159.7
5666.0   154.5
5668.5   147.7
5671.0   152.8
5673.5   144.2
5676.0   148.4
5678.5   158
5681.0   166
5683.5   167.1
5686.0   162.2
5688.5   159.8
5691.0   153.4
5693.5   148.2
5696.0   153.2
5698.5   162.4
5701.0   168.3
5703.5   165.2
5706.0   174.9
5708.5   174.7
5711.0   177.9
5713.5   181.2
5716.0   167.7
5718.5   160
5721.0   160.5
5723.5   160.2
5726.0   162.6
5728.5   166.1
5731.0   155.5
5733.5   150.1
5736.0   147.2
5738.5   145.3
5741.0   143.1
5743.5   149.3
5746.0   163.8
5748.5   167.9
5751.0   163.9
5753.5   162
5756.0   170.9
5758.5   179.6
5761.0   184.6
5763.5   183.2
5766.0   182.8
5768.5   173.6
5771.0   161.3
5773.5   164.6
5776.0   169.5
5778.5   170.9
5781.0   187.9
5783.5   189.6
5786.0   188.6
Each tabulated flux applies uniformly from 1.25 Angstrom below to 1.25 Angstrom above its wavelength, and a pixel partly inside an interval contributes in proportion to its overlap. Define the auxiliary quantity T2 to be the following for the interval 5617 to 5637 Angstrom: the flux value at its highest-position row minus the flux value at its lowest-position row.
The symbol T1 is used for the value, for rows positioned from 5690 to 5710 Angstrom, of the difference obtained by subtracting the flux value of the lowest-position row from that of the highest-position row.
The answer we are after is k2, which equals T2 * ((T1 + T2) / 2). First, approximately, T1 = 21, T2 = -27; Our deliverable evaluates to 70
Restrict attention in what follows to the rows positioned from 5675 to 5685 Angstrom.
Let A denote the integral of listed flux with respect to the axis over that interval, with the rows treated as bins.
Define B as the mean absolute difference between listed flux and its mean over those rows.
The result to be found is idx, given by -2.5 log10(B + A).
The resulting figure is -8.02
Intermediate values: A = 1602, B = 6.7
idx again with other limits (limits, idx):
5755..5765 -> -8.14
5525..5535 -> -8.00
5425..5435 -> -7.99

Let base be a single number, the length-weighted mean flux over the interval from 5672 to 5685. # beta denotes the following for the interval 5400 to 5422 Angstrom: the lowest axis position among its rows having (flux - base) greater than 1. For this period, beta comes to 5401.0 Angstrom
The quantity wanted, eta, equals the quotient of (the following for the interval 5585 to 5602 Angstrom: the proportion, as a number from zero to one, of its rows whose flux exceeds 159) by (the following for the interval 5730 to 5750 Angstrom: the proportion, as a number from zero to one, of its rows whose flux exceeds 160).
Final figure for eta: 2.86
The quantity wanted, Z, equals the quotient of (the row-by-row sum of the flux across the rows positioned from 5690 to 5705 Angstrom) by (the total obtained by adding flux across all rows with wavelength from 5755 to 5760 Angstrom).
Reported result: 2.7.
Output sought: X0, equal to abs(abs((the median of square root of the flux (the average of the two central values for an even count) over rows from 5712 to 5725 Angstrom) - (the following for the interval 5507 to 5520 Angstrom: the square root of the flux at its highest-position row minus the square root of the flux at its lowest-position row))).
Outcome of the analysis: 13.4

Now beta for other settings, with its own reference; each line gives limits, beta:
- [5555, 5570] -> 5566.0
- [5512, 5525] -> 5513.5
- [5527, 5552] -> 5531.0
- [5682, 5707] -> 5683.5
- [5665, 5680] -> 5678.5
